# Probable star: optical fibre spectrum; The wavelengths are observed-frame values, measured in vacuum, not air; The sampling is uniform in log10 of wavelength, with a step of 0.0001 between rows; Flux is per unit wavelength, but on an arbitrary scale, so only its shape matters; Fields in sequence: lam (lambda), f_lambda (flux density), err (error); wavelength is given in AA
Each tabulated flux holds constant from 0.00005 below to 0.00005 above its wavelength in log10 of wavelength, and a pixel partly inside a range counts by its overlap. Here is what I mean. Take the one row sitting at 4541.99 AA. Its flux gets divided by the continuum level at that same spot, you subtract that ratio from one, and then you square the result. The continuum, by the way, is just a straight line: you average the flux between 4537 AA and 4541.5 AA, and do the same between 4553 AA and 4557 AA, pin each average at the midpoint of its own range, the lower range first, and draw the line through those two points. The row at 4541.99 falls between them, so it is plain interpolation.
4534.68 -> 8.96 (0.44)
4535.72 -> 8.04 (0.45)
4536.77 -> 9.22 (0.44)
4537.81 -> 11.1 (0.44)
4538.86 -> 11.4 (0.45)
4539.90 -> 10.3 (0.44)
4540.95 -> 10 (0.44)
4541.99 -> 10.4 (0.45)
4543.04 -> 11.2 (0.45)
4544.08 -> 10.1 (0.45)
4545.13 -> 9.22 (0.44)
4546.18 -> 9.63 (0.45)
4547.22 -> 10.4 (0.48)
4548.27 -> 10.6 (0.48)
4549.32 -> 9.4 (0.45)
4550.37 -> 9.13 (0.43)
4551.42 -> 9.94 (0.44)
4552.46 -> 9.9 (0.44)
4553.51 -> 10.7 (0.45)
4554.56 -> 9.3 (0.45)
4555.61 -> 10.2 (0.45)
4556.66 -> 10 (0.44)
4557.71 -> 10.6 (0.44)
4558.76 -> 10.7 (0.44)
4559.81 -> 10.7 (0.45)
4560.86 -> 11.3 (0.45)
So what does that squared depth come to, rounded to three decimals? 0.000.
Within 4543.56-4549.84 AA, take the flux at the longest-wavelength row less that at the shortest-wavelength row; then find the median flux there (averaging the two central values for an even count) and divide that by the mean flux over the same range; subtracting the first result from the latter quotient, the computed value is 1.7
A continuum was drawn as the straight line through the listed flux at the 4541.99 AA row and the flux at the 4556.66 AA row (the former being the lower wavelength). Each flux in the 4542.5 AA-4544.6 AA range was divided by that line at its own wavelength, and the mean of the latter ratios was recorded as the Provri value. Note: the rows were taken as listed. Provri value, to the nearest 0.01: 1.03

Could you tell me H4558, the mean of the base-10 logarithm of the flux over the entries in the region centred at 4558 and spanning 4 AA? 1.02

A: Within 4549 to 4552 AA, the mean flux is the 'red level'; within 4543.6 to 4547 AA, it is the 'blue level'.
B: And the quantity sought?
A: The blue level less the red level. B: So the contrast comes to 0.2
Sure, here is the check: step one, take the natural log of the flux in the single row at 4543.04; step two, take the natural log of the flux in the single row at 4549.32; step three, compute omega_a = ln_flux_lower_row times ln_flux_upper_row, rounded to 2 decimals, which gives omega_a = 5.41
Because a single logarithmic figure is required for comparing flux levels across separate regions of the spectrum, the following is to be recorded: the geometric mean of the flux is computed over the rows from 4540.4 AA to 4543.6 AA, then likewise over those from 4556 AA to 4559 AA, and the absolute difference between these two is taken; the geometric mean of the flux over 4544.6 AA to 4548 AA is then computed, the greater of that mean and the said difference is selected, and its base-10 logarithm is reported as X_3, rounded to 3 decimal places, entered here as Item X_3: 0.988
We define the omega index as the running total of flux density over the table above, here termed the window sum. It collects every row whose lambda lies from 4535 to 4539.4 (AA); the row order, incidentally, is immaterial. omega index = 39.8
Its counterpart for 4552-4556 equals 40.1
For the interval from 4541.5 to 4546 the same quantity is 40.9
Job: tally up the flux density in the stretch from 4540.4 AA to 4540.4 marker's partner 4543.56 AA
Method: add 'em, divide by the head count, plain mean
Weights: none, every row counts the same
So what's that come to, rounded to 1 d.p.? 10.5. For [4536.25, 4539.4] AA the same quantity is 10.6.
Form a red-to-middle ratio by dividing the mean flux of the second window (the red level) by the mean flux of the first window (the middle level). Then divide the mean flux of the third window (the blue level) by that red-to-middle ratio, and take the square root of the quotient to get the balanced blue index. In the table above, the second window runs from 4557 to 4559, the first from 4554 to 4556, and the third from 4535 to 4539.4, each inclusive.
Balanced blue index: 3.02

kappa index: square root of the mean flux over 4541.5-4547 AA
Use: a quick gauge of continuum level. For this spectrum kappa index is 3.18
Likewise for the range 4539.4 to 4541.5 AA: 3.19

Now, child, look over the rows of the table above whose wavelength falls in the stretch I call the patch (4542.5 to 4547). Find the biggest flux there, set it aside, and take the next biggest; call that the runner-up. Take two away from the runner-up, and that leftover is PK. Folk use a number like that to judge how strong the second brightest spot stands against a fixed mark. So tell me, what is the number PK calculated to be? 8.10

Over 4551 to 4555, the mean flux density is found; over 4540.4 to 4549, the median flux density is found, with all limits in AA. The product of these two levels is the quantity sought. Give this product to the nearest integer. 102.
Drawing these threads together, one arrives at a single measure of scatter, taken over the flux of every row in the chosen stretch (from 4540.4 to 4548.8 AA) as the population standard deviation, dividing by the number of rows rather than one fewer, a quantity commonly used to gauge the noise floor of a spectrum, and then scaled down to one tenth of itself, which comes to 0.0567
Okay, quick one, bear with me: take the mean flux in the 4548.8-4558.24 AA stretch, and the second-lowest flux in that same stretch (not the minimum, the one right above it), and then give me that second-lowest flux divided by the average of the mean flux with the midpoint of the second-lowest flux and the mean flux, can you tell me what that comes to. 0.953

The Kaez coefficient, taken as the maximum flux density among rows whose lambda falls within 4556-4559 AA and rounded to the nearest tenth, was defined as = 10.7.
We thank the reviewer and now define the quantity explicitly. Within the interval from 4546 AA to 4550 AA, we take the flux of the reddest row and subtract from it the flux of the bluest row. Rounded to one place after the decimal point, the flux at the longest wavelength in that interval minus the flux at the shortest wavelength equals -0.2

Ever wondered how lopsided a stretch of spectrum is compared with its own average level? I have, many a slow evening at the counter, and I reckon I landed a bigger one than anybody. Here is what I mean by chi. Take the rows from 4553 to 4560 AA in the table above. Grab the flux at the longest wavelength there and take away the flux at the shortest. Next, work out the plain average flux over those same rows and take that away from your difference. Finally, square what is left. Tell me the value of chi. 106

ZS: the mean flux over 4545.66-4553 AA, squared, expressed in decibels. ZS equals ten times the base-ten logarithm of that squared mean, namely 19.9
